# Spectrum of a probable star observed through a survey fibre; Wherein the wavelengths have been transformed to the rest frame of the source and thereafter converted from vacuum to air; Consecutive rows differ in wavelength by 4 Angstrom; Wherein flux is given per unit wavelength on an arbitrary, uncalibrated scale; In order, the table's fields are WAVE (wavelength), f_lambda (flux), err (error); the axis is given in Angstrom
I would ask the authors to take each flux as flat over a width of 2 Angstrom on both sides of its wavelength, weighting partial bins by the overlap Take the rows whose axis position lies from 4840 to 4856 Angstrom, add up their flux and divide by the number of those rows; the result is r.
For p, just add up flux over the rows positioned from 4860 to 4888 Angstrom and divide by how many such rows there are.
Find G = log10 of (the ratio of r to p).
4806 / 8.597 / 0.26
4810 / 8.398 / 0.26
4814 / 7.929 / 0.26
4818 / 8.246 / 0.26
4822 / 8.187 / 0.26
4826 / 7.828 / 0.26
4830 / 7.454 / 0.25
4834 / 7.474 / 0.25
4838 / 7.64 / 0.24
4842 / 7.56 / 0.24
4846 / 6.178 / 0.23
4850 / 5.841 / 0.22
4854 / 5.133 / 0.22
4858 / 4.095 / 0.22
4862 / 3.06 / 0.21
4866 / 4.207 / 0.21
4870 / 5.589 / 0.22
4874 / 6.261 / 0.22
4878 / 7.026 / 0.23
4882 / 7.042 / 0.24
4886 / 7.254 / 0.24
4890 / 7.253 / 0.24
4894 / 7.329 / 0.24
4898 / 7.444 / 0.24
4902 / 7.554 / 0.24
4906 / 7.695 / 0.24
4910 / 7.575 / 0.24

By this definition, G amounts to 0.03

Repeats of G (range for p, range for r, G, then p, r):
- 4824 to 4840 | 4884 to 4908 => -0.01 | 7.6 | 7.4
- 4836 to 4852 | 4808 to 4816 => 0.08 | 6.8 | 8.2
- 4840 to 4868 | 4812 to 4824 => 0.20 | 5.2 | 8.1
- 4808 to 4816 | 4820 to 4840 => -0.02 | 8.2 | 7.7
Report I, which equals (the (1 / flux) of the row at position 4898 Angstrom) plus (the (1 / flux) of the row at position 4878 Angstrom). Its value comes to 0.277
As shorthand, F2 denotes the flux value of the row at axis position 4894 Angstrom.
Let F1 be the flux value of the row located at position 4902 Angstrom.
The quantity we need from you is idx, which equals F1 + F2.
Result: 14.9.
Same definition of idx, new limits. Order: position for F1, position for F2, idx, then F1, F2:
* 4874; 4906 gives 14.0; 6.261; 7.695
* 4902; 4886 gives 14.8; 7.554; 7.254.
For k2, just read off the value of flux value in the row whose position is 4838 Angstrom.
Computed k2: 7.64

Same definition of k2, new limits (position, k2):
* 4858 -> 4.095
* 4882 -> 7.042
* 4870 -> 5.589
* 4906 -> 7.695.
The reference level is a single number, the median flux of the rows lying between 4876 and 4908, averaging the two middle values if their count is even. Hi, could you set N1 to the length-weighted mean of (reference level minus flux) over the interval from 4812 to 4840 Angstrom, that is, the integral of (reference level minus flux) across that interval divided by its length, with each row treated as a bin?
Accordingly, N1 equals -0.5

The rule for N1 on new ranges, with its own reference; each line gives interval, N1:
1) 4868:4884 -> 0.8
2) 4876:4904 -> 0.0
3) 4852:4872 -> 2.9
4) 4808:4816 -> -0.9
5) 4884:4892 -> 0.0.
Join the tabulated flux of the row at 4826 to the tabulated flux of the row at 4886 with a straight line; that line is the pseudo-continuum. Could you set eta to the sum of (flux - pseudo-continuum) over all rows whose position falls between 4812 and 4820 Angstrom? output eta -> 0.3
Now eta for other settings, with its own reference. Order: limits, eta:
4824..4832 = -0.3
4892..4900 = 0.5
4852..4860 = -5.9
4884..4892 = 0.0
